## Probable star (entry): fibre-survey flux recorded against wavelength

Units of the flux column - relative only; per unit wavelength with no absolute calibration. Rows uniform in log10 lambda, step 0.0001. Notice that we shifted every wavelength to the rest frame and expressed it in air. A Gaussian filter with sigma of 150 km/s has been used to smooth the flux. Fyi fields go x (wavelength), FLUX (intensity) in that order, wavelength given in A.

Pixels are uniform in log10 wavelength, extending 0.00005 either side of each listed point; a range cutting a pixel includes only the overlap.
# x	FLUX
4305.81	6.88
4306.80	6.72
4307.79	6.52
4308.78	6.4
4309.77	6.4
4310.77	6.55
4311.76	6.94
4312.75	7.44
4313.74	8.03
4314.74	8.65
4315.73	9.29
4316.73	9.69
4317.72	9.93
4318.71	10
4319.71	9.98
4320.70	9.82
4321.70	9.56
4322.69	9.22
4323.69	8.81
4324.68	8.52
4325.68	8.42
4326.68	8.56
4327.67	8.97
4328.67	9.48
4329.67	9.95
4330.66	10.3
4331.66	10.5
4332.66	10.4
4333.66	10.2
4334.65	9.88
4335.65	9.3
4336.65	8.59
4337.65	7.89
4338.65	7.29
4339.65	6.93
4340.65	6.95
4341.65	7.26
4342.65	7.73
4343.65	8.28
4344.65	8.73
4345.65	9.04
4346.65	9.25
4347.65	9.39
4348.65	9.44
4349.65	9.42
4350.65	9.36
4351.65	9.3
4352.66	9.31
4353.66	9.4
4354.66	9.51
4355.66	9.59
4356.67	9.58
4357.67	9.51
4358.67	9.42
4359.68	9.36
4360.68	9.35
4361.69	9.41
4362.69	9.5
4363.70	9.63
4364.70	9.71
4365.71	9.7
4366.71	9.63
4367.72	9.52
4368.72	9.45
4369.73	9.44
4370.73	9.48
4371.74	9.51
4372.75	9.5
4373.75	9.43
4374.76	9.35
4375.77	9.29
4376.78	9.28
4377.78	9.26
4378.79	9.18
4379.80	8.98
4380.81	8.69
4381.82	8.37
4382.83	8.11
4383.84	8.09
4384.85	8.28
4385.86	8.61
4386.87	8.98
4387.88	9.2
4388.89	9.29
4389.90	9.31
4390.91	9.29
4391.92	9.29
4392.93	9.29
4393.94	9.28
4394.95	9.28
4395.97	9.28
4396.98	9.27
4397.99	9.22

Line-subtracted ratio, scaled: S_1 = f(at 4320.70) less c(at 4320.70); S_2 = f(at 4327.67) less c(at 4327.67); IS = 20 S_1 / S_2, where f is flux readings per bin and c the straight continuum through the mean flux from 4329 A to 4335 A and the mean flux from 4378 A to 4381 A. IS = 10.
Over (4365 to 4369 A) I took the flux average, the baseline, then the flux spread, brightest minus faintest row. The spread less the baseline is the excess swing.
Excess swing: -9.3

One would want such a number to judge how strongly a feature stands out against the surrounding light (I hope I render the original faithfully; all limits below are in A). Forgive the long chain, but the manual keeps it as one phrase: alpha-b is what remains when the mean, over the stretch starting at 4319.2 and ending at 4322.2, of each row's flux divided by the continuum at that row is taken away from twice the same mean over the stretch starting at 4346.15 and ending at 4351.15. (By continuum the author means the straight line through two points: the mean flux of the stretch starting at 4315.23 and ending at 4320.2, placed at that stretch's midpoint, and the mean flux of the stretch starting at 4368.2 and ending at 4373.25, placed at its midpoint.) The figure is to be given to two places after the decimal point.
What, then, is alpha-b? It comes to 0.95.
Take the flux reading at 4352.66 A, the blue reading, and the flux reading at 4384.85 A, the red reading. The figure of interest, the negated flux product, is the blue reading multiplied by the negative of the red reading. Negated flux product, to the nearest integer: -77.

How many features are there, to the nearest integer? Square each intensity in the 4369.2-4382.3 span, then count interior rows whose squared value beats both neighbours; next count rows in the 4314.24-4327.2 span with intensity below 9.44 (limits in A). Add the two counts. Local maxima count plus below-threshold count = 8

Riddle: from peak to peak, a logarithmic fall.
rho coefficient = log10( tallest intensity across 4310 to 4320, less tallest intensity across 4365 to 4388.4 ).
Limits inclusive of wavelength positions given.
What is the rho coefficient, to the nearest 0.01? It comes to -0.52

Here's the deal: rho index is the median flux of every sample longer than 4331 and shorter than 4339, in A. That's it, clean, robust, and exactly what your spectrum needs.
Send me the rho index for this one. 9.59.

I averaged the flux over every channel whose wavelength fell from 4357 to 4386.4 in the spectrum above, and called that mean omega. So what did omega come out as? 9.21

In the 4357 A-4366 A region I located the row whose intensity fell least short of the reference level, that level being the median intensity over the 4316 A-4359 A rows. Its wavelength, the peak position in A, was 4364.70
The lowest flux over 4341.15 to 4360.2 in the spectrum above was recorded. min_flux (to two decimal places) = 7.26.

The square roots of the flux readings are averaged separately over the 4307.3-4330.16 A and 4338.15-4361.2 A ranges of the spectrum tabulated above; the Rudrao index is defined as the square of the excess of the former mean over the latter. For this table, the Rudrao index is 0.0025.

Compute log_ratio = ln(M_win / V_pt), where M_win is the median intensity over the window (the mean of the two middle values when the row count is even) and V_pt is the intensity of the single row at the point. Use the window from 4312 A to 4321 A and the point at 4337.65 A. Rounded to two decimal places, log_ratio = 0.21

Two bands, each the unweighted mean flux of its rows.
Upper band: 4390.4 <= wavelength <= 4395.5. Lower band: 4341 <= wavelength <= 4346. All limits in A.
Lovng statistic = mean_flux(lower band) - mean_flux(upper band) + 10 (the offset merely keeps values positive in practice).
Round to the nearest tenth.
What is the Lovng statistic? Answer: 8.9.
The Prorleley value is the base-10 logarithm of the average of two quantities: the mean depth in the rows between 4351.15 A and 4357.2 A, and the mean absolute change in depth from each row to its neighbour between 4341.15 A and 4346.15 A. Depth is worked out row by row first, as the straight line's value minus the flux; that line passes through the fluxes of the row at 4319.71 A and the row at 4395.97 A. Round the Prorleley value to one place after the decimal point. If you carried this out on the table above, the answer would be -0.5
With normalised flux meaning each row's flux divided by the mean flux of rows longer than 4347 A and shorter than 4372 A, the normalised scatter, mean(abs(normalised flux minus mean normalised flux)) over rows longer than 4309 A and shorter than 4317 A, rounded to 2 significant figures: 0.11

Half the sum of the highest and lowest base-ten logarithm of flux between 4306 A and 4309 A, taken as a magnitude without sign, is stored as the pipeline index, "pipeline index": 0.817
